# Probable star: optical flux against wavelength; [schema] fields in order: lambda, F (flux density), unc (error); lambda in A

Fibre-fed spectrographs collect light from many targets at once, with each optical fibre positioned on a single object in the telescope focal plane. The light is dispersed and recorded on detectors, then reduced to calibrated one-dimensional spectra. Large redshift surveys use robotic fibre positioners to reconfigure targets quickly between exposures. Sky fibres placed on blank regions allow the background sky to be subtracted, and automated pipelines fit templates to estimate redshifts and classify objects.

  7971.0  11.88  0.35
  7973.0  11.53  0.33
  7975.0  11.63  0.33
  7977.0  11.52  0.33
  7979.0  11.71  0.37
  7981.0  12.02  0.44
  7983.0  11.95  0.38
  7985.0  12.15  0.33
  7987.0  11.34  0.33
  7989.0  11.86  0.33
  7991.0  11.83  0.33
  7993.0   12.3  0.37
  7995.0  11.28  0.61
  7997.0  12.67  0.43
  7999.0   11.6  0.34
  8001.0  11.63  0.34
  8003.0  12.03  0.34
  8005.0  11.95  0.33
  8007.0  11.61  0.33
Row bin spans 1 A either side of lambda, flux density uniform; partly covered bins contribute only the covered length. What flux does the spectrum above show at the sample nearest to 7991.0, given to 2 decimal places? 11.83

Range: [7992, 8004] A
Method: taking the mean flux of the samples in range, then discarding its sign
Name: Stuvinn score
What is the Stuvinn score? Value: 11.9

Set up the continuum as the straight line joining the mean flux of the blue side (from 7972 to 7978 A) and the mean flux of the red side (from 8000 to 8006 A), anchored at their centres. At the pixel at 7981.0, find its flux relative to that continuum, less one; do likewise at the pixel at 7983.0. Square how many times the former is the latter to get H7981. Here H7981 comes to 1.7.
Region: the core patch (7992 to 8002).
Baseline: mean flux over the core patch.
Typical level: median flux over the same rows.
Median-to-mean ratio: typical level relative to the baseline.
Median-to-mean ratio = 0.978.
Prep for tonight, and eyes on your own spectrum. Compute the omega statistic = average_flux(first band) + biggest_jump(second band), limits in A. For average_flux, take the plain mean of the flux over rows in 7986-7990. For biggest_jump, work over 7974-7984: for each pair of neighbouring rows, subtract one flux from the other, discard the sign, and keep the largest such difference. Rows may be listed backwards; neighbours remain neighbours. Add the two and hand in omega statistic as 11.9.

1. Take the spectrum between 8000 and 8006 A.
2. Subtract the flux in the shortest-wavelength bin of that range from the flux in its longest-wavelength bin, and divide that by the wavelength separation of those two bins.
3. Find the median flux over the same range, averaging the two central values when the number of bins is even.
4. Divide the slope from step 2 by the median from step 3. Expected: 0.007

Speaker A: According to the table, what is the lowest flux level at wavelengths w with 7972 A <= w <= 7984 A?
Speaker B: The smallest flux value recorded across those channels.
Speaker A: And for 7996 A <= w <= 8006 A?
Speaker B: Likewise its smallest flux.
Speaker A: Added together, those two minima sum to 23.1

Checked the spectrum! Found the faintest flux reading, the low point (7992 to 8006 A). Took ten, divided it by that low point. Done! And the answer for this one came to 0.887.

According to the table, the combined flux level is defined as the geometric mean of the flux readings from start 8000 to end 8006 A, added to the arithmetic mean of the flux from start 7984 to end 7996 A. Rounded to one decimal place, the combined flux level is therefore 23.7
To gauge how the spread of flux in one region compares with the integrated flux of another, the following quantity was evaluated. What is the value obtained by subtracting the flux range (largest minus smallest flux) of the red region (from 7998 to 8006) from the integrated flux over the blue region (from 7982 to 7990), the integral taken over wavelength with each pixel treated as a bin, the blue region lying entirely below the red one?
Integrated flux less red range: 94.2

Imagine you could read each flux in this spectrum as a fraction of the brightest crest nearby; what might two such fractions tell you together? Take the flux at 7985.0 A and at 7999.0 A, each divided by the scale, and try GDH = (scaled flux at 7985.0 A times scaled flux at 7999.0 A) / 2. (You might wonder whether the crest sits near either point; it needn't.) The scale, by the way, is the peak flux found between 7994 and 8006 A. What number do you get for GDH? 0.439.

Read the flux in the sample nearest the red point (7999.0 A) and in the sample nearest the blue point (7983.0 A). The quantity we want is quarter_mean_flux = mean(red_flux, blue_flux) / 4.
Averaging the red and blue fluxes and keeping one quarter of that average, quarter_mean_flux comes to 2.94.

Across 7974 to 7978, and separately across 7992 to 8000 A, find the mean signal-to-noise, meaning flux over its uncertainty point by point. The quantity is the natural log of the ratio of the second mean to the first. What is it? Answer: -0.20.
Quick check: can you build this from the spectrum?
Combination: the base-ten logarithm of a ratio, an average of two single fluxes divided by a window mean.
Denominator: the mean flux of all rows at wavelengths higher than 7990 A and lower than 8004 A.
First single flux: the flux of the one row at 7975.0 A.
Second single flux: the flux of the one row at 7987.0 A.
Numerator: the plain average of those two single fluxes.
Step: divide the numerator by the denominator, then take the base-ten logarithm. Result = -0.016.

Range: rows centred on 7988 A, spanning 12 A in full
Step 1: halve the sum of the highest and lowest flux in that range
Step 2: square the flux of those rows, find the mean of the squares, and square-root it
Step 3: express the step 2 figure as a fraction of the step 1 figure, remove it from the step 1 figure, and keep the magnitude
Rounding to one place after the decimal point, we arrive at 10.8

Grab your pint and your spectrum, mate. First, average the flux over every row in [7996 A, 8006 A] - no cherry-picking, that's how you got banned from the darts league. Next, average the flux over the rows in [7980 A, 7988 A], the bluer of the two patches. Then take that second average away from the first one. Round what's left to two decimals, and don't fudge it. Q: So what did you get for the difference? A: 0.11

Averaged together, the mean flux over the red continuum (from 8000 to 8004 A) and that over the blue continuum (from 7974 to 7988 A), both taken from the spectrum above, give 11.8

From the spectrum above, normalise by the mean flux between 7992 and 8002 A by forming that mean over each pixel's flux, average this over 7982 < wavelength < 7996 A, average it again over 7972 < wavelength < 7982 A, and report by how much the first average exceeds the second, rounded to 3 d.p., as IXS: -0.011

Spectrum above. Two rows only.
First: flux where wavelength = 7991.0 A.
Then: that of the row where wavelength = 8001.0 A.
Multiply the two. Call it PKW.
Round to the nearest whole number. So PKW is 138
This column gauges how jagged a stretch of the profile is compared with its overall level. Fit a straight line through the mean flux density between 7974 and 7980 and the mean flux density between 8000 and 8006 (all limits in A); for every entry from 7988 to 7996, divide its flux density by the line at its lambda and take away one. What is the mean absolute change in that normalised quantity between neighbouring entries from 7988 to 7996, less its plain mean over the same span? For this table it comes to 0.04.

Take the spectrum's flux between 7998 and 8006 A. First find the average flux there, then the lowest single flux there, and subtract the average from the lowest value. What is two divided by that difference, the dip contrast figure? -10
